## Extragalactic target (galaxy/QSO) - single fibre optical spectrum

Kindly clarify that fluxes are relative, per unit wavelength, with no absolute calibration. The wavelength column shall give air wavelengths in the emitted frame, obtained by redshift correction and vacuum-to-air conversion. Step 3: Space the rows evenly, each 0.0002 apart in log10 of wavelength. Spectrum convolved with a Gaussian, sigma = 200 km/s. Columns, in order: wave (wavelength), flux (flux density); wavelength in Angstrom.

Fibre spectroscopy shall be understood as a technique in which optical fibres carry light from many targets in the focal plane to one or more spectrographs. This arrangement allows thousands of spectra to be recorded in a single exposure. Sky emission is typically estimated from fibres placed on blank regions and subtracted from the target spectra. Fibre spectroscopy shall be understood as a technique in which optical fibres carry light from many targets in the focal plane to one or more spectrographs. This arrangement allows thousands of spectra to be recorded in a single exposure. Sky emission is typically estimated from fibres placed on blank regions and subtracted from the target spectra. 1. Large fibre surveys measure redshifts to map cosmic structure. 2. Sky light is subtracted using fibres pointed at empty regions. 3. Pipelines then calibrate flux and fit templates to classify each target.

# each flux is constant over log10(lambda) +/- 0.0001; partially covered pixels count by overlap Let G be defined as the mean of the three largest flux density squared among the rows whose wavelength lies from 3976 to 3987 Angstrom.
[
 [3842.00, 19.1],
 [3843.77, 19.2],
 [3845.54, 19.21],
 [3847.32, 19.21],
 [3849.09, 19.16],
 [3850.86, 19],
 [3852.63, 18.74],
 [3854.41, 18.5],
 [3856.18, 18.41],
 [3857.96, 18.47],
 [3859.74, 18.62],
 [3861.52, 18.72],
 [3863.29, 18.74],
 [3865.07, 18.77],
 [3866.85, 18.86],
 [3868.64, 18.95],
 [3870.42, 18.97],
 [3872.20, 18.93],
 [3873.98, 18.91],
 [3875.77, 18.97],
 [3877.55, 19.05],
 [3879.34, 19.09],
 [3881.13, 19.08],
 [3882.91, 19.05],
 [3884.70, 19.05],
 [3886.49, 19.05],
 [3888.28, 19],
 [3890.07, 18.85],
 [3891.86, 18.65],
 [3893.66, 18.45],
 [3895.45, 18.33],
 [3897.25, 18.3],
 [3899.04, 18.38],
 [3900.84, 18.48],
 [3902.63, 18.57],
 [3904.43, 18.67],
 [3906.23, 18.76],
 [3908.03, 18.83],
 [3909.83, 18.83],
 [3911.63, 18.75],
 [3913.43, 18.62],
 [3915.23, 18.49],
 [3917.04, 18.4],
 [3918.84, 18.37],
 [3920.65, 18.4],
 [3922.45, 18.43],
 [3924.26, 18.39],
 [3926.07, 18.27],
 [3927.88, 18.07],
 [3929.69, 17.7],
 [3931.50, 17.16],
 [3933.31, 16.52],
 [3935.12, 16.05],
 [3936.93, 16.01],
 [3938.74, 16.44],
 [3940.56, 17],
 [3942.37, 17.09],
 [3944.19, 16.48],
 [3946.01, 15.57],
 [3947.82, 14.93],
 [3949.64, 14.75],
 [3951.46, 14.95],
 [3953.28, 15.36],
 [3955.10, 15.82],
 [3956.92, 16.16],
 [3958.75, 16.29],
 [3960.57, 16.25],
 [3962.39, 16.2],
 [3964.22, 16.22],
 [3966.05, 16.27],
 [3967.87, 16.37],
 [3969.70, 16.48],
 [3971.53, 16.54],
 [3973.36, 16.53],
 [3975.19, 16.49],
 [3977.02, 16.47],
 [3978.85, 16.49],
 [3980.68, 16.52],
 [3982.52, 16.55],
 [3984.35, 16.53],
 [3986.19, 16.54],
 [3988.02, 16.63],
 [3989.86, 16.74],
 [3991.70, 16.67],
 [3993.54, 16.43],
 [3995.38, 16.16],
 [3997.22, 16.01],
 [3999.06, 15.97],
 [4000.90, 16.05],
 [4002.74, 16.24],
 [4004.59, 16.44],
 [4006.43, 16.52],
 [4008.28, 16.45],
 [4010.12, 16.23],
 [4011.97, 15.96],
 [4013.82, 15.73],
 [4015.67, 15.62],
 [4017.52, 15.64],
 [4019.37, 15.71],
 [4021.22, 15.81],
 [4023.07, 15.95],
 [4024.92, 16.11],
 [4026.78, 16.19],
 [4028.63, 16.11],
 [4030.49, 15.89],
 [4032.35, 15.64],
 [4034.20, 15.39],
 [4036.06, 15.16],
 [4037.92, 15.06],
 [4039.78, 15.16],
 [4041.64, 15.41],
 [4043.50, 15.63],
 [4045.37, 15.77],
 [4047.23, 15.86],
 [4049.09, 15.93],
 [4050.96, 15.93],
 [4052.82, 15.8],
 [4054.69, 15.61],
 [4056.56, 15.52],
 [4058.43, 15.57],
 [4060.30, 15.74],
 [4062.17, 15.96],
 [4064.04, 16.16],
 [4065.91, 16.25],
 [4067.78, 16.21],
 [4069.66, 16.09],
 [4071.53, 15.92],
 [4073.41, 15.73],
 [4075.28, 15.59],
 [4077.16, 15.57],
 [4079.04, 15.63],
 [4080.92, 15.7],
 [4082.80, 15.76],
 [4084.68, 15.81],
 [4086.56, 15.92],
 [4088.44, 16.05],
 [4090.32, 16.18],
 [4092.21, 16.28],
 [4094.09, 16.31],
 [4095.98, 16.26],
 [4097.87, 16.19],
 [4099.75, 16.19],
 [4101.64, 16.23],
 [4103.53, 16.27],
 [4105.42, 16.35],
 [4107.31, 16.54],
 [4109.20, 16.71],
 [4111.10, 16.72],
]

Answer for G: 274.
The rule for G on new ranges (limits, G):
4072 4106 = 266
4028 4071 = 263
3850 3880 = 363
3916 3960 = 339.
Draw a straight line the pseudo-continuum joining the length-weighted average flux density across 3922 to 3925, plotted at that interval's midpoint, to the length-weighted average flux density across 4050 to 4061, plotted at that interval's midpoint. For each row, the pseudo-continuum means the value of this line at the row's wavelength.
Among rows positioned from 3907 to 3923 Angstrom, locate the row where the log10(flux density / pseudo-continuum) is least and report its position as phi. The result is 3917.04 Angstrom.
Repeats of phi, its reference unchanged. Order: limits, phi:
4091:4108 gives 4092.21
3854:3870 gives 3856.18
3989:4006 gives 3999.06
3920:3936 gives 3935.12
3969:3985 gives 3969.70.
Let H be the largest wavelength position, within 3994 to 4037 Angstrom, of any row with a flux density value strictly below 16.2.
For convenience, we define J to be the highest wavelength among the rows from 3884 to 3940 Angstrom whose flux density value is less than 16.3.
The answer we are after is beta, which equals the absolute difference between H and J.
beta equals 99.1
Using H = 4036.06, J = 3936.93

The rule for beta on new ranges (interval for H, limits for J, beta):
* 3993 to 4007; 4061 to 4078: 76.3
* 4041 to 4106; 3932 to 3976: 133.7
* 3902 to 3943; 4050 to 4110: 166.6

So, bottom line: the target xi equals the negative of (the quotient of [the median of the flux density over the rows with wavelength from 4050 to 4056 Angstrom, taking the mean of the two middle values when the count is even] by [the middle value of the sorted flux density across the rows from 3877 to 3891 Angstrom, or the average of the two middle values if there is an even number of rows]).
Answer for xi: -0.83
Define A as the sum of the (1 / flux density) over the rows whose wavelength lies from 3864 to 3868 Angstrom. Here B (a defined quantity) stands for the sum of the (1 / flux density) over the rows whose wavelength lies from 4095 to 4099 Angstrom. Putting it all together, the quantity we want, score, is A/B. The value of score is 0.86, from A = 0.106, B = 0.123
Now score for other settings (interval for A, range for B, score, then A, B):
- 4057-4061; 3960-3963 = 1.04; 0.128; 0.123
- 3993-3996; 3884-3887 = 1.17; 0.123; 0.105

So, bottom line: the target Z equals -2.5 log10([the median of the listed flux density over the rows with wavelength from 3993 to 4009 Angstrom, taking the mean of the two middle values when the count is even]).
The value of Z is -3.026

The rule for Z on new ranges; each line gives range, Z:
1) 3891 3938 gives -3.162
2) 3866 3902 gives -3.193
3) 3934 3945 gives -3.041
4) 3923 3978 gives -3.037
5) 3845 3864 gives -3.182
